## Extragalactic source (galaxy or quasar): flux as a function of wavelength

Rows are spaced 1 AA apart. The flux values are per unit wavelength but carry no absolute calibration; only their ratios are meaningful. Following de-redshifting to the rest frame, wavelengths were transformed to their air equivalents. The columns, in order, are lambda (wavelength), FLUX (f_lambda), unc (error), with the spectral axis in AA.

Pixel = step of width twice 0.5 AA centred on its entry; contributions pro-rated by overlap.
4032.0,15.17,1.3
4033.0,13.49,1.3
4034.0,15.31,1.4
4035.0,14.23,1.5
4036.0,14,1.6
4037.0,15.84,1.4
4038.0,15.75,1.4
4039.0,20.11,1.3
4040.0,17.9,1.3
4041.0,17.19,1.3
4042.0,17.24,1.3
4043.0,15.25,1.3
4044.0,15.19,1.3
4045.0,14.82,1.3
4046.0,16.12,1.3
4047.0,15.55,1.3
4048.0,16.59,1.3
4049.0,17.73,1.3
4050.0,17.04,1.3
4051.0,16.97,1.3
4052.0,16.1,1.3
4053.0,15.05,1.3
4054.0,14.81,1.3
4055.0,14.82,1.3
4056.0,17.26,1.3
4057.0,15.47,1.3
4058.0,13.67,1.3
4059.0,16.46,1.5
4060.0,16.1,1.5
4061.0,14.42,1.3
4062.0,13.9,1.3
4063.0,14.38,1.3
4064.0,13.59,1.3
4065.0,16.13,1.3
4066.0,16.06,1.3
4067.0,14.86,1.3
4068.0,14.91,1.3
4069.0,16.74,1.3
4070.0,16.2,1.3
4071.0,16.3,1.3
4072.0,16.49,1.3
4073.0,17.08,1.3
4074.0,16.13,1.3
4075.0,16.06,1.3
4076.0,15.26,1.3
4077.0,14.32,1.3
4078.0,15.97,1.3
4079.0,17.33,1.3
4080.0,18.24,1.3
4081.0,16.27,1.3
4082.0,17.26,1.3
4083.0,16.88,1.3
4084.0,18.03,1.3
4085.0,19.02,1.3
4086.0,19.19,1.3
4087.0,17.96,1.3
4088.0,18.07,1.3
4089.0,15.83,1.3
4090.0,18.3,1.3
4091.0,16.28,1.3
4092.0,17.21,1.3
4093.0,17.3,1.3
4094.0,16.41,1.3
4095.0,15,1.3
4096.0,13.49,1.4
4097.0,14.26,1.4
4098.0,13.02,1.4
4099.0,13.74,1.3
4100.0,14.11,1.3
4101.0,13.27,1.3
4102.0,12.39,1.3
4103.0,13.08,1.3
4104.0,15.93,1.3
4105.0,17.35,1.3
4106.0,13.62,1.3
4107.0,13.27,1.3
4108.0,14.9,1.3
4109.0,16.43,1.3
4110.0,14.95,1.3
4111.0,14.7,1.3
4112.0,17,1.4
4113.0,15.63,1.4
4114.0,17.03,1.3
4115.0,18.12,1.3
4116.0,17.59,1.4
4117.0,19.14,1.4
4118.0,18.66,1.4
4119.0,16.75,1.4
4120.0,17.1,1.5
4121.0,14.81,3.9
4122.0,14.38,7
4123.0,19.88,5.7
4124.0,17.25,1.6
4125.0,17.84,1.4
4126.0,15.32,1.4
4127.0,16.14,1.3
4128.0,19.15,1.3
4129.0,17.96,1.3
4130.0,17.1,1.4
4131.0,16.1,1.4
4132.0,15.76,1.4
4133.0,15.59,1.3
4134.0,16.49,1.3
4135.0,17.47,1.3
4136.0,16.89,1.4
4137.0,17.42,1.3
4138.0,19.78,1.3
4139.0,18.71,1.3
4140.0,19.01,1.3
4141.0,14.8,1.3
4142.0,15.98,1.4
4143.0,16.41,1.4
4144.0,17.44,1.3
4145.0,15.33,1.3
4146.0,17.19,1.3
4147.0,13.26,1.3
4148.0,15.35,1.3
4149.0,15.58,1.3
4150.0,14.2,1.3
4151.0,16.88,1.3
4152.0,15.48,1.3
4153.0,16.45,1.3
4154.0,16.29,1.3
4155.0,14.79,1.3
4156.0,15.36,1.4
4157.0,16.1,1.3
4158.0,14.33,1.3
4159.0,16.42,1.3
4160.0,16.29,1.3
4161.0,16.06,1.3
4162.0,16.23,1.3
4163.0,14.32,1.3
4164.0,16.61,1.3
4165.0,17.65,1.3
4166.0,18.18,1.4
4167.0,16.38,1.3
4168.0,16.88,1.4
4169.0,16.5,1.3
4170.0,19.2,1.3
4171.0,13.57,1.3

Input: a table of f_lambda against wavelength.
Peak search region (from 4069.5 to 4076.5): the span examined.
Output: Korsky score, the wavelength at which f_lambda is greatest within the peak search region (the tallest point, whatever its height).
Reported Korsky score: 4073.0 AA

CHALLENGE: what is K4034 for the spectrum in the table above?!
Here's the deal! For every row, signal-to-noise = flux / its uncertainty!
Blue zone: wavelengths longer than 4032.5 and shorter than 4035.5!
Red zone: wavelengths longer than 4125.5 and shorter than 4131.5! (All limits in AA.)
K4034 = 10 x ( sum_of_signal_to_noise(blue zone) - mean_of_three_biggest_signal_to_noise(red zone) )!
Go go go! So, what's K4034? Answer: 171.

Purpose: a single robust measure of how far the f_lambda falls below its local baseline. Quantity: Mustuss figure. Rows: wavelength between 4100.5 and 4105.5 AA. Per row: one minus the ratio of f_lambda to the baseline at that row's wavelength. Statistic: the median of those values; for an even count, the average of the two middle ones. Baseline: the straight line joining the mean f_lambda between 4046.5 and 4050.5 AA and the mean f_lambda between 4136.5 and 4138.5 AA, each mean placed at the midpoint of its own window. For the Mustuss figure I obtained 0.26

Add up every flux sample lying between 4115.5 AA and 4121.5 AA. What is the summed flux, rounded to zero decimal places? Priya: 104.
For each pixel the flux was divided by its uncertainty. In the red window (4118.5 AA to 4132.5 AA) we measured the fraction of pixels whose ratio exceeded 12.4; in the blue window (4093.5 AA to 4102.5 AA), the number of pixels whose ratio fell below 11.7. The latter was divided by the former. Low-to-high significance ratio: 28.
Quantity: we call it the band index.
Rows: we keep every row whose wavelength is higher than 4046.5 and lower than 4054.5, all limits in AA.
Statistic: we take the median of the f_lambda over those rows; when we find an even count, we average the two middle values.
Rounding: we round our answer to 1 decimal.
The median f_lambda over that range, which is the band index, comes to 16.3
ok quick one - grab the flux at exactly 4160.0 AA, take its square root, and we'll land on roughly 4.04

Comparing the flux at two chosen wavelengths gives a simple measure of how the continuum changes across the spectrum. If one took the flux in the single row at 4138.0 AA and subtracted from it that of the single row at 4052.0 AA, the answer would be 3.7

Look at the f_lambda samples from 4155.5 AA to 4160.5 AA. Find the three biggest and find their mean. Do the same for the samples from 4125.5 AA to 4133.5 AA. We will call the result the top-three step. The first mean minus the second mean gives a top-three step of -1.8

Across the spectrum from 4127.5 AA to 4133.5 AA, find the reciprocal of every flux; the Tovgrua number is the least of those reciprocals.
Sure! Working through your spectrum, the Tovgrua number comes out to 0.0522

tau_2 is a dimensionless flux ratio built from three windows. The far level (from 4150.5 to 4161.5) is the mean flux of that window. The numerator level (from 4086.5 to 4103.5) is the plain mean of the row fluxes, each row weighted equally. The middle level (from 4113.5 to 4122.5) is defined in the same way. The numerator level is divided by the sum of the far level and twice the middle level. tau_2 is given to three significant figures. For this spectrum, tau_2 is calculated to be 0.306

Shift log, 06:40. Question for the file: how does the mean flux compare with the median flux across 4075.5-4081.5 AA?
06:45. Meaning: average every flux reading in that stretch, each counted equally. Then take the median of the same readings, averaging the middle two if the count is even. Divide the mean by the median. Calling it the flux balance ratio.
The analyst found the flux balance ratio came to 1.01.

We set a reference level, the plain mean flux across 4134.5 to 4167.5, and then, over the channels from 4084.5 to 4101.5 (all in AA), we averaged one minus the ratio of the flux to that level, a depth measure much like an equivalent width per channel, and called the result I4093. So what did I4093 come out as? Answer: 0.018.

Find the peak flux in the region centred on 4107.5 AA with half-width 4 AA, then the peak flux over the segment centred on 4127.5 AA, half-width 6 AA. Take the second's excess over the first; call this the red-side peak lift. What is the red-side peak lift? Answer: 2.5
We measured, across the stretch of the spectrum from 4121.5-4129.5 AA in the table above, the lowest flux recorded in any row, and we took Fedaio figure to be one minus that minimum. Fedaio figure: -13.4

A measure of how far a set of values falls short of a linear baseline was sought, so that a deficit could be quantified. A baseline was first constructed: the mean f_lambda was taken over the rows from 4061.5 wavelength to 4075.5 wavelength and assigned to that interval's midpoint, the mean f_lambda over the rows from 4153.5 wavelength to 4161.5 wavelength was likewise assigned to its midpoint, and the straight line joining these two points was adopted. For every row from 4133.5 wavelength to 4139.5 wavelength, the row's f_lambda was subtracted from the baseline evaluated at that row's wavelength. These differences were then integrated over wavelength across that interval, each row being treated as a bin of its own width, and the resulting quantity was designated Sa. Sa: -13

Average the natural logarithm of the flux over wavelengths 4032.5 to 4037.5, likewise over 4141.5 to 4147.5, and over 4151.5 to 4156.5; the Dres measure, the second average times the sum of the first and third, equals 15.0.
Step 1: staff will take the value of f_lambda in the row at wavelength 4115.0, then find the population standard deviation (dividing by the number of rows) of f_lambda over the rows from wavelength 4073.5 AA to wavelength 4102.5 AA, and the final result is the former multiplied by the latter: 34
